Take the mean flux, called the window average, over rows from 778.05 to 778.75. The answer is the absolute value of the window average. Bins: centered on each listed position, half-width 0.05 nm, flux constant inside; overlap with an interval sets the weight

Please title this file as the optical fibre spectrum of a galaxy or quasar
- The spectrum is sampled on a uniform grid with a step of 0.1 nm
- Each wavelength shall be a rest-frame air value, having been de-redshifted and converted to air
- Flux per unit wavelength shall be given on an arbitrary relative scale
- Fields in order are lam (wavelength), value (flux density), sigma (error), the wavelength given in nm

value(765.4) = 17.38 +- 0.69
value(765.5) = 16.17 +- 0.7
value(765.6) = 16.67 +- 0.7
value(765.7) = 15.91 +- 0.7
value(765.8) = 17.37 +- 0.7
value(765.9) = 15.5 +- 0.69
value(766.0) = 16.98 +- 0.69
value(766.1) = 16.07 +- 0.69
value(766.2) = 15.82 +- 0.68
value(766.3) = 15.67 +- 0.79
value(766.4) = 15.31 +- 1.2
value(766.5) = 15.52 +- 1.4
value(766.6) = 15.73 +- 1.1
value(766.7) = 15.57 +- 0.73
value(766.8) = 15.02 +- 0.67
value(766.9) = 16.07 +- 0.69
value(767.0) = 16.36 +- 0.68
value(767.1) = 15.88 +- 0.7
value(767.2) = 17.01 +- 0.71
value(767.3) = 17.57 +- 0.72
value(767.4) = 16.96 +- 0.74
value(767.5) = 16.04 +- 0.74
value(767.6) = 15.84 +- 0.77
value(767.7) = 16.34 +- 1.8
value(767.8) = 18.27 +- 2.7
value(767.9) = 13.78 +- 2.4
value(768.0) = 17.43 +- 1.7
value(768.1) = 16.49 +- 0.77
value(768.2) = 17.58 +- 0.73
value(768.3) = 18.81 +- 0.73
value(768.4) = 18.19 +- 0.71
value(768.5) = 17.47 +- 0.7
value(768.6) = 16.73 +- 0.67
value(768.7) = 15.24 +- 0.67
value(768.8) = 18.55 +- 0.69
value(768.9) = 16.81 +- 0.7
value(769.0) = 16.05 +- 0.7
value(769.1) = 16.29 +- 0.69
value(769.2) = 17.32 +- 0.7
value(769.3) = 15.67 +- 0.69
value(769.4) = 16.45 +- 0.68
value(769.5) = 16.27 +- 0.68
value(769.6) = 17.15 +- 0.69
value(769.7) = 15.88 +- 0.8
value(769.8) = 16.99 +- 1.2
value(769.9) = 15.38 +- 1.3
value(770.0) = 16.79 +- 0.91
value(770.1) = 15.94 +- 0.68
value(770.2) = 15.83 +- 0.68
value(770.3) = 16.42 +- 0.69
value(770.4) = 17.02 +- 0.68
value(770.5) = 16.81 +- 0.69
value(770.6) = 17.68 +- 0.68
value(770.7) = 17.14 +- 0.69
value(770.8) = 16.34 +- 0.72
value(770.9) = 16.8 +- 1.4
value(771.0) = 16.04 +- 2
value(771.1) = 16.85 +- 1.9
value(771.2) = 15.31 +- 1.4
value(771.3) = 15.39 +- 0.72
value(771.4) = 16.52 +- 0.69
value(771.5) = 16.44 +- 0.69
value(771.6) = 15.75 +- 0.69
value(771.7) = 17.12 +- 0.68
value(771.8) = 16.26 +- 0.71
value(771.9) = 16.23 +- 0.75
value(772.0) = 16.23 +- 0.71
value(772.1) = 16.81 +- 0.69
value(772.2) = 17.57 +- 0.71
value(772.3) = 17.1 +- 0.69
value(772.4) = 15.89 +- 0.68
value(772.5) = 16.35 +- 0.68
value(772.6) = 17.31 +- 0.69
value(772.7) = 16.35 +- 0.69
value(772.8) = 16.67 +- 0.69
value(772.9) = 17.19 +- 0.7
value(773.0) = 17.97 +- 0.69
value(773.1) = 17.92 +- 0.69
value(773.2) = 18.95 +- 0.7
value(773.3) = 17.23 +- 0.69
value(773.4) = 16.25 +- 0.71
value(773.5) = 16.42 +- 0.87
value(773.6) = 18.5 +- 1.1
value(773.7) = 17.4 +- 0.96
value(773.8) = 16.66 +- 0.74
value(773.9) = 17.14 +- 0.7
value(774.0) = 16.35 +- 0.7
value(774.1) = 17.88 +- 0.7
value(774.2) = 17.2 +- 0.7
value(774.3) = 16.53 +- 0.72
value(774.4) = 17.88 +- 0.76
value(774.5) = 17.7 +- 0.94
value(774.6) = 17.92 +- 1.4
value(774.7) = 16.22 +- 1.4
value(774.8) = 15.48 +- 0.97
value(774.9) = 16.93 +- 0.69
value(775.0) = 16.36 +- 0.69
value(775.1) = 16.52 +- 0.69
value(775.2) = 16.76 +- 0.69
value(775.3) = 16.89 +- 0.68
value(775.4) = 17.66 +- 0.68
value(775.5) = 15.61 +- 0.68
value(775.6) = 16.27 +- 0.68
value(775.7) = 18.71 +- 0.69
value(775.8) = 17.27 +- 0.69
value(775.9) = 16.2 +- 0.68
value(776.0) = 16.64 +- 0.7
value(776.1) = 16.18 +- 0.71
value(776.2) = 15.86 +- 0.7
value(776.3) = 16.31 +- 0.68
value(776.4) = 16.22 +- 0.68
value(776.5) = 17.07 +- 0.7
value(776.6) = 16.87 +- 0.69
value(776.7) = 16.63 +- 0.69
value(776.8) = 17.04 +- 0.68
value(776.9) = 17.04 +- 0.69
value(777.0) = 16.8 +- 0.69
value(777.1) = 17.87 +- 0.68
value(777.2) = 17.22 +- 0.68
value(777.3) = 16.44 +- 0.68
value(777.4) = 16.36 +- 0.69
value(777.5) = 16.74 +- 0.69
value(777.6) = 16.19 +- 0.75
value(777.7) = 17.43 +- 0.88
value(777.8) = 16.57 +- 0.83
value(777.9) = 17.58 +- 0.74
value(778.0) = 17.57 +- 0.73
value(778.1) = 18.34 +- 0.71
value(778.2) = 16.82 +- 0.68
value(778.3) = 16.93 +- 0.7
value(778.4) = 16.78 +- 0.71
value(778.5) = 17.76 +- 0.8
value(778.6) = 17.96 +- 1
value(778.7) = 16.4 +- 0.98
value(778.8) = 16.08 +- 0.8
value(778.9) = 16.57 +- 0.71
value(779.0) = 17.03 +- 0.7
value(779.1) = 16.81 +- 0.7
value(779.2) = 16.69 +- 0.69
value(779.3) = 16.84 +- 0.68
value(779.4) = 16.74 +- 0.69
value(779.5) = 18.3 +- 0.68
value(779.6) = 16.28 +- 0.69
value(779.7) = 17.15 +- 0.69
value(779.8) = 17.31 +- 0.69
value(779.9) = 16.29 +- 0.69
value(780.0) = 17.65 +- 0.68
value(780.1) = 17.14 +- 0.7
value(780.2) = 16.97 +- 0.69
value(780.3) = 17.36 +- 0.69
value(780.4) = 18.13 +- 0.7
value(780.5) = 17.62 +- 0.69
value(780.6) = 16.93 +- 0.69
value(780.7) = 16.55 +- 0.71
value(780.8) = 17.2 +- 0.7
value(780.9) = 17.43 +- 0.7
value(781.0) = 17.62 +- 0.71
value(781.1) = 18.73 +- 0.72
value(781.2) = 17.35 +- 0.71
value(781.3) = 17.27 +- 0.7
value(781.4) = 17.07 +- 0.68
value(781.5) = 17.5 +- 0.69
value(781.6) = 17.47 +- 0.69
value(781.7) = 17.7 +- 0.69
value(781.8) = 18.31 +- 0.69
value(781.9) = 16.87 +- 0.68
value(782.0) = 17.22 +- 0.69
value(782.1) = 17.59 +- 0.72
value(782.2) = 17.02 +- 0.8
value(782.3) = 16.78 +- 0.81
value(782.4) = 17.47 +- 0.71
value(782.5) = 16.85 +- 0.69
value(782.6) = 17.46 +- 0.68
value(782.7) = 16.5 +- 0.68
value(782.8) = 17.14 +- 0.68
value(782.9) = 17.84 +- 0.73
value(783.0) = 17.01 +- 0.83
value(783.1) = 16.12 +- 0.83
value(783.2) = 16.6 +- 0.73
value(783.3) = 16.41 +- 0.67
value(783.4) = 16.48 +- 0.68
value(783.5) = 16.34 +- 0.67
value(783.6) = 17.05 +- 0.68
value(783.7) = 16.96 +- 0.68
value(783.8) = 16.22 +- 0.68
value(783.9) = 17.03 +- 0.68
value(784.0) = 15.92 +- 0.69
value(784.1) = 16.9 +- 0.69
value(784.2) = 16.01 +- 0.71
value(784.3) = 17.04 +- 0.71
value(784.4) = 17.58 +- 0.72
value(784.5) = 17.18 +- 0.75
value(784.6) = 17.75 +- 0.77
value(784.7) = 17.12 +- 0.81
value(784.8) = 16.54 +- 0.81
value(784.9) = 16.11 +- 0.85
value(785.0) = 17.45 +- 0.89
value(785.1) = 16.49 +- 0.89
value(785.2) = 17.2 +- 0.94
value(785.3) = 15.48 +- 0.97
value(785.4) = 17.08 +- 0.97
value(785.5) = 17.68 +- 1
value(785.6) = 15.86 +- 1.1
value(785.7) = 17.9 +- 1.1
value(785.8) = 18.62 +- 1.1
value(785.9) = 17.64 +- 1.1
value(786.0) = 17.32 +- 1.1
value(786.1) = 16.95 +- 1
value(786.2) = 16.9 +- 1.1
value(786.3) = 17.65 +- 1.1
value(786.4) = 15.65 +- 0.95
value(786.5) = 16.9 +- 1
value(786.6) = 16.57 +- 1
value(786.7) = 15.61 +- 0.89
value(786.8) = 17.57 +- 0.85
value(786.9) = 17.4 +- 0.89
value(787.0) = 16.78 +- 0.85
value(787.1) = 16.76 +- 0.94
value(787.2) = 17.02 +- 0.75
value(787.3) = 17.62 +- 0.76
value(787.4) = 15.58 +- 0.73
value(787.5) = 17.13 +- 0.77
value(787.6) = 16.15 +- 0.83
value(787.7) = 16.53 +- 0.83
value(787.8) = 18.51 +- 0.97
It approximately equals 17.3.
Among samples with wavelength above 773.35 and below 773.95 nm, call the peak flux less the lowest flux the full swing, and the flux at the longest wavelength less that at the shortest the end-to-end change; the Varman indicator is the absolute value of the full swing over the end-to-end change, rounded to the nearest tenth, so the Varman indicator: 2.5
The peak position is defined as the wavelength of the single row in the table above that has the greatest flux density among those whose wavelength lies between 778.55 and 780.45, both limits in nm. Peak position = 779.5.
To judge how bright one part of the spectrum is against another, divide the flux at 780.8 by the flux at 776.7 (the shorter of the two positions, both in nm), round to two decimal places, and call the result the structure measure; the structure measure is 1.03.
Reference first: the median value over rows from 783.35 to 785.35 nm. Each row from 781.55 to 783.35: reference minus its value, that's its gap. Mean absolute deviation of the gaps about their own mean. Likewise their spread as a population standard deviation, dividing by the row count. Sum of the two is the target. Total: 0.99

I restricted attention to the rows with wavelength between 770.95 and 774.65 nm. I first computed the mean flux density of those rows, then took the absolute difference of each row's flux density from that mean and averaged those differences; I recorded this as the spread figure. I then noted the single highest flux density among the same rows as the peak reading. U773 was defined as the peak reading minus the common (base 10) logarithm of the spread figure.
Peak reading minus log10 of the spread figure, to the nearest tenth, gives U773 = 19.1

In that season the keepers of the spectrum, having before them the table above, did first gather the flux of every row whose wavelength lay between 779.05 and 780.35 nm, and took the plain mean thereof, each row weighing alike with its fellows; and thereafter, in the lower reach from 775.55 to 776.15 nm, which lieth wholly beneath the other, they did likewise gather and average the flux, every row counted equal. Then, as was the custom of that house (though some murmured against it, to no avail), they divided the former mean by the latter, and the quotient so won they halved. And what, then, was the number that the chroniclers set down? 0.505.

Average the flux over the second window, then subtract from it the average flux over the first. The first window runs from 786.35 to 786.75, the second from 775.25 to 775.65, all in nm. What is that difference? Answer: 0.4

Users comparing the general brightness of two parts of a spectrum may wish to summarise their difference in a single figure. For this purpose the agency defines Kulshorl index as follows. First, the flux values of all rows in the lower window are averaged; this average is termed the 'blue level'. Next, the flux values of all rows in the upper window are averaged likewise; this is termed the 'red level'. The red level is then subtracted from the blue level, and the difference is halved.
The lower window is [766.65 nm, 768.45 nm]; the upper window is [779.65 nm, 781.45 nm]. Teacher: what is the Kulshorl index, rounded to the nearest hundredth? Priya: -0.35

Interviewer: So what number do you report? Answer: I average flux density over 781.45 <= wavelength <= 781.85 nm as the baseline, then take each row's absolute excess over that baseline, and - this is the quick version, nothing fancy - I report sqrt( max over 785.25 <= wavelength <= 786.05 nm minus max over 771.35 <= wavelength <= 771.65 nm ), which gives 0.52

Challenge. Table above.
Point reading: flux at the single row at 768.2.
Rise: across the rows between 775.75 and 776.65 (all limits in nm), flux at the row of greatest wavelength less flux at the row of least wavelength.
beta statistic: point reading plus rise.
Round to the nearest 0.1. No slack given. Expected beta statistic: 17.2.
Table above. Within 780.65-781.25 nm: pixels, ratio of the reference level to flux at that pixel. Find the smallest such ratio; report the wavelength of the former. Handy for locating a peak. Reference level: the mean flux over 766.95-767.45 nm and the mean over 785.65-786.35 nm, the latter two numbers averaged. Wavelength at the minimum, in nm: 781.1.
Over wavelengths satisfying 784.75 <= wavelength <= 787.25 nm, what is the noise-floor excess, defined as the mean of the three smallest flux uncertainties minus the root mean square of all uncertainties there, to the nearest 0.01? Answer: -0.17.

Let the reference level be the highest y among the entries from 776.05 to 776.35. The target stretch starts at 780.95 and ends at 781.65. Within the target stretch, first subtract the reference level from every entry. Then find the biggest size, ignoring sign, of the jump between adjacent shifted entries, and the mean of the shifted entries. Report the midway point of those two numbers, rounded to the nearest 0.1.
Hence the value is 1.3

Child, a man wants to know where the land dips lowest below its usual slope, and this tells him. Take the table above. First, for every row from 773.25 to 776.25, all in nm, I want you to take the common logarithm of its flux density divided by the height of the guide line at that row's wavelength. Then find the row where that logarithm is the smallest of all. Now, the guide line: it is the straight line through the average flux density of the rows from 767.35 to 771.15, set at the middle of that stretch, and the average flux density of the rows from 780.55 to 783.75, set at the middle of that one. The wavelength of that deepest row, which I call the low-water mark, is 774.8 nm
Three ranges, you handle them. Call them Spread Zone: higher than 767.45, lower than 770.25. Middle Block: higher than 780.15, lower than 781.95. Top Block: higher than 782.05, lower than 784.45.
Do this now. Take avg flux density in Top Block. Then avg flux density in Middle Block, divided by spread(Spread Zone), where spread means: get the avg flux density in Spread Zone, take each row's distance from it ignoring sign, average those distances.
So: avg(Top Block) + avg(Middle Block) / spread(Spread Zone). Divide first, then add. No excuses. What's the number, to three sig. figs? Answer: 37.3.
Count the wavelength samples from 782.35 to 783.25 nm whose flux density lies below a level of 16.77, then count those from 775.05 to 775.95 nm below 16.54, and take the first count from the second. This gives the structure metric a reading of 1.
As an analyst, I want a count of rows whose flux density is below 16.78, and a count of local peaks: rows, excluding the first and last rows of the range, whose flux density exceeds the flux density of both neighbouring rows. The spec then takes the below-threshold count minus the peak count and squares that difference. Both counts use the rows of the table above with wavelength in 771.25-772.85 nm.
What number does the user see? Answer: 49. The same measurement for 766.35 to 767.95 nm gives 64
